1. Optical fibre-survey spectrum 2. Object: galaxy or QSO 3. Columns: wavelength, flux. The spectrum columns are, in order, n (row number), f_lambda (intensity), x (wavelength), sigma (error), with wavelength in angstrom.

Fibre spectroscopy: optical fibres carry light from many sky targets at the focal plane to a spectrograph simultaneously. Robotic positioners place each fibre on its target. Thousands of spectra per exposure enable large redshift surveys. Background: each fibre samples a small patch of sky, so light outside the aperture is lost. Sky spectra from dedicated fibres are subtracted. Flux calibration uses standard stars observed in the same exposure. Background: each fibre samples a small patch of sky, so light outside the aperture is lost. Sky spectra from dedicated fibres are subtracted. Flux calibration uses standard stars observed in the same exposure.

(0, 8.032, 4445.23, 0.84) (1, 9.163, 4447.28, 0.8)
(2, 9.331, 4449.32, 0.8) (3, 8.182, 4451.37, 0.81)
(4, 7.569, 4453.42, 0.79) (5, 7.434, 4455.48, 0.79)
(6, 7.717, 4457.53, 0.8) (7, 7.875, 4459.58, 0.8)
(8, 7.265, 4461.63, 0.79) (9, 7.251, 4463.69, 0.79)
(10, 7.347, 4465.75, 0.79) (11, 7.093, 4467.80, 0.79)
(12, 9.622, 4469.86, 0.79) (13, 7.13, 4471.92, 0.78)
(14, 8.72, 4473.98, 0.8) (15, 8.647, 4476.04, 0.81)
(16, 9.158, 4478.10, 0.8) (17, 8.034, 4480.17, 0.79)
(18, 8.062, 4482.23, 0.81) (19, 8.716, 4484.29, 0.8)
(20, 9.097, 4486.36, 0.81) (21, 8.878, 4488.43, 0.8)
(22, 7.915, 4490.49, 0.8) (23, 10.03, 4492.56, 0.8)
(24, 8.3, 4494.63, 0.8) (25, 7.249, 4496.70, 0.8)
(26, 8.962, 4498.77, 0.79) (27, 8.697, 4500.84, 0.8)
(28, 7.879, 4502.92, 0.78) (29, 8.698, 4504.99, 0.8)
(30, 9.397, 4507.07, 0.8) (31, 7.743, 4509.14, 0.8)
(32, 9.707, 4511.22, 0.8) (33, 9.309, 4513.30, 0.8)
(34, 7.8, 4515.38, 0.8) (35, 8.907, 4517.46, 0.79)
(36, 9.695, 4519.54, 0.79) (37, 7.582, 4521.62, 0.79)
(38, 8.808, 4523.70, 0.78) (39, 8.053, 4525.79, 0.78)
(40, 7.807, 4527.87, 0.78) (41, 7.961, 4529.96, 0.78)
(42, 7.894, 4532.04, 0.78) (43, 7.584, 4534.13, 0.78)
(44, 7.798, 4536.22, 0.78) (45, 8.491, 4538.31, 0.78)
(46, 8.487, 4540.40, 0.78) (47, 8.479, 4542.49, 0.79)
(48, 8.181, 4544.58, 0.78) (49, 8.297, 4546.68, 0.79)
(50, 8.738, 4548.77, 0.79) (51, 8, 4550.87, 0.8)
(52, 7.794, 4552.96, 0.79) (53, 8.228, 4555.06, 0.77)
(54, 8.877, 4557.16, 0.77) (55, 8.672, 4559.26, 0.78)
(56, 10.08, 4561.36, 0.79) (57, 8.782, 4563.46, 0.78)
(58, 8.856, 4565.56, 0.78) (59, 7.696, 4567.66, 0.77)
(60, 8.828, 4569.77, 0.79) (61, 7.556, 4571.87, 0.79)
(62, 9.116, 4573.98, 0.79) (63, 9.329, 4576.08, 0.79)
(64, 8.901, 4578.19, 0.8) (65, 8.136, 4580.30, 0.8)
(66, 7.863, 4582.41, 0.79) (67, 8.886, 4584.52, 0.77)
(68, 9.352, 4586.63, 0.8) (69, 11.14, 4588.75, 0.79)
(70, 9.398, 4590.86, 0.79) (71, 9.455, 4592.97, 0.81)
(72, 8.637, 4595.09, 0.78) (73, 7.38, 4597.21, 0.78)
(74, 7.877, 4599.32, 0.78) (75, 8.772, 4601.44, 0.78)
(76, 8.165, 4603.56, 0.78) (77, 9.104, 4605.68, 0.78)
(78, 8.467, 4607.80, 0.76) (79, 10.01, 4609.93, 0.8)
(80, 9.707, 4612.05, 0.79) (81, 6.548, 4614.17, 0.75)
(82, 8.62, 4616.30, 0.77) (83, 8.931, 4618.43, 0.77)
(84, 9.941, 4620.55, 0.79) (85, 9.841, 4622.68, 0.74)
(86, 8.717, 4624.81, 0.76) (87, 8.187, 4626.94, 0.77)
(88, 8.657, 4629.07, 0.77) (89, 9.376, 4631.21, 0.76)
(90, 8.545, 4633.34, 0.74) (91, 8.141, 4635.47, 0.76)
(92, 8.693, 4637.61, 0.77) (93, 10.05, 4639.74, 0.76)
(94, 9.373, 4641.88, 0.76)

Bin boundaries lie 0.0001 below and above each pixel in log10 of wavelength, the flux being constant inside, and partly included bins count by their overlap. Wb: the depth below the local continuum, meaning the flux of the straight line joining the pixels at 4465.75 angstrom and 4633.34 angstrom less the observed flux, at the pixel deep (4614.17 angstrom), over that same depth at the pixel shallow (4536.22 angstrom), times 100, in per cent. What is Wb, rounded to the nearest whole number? 3526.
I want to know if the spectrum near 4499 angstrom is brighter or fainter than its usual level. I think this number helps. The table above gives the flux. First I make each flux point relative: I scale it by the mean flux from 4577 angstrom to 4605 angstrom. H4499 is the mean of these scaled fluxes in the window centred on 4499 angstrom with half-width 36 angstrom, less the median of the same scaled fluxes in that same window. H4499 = 0.011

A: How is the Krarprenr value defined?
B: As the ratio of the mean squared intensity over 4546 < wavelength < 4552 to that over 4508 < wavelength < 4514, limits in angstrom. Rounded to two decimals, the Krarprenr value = 0.87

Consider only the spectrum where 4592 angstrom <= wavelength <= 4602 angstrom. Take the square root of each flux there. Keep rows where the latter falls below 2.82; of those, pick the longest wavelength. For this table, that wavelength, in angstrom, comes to 4599.32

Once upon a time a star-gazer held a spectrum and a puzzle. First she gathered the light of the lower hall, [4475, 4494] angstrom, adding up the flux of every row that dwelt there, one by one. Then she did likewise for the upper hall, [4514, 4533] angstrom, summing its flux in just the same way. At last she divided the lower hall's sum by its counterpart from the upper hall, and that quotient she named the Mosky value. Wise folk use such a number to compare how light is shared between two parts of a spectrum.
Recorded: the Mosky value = 1.05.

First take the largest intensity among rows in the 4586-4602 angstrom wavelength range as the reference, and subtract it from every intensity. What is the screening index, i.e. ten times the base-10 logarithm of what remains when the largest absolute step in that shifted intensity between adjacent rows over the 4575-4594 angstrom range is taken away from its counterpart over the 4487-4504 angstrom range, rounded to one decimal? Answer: -4.9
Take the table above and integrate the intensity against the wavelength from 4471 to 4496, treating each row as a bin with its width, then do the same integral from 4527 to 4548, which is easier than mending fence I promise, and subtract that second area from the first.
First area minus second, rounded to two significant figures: 43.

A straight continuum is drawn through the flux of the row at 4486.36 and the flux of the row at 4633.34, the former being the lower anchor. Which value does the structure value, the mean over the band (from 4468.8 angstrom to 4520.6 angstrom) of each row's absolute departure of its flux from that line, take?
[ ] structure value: 0.70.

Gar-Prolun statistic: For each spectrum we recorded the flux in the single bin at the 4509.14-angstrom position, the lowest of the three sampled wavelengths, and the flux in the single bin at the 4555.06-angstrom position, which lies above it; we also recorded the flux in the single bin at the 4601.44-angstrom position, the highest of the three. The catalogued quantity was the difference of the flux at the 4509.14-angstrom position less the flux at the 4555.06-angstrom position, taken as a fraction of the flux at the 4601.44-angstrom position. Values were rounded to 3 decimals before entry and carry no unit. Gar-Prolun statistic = -0.055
